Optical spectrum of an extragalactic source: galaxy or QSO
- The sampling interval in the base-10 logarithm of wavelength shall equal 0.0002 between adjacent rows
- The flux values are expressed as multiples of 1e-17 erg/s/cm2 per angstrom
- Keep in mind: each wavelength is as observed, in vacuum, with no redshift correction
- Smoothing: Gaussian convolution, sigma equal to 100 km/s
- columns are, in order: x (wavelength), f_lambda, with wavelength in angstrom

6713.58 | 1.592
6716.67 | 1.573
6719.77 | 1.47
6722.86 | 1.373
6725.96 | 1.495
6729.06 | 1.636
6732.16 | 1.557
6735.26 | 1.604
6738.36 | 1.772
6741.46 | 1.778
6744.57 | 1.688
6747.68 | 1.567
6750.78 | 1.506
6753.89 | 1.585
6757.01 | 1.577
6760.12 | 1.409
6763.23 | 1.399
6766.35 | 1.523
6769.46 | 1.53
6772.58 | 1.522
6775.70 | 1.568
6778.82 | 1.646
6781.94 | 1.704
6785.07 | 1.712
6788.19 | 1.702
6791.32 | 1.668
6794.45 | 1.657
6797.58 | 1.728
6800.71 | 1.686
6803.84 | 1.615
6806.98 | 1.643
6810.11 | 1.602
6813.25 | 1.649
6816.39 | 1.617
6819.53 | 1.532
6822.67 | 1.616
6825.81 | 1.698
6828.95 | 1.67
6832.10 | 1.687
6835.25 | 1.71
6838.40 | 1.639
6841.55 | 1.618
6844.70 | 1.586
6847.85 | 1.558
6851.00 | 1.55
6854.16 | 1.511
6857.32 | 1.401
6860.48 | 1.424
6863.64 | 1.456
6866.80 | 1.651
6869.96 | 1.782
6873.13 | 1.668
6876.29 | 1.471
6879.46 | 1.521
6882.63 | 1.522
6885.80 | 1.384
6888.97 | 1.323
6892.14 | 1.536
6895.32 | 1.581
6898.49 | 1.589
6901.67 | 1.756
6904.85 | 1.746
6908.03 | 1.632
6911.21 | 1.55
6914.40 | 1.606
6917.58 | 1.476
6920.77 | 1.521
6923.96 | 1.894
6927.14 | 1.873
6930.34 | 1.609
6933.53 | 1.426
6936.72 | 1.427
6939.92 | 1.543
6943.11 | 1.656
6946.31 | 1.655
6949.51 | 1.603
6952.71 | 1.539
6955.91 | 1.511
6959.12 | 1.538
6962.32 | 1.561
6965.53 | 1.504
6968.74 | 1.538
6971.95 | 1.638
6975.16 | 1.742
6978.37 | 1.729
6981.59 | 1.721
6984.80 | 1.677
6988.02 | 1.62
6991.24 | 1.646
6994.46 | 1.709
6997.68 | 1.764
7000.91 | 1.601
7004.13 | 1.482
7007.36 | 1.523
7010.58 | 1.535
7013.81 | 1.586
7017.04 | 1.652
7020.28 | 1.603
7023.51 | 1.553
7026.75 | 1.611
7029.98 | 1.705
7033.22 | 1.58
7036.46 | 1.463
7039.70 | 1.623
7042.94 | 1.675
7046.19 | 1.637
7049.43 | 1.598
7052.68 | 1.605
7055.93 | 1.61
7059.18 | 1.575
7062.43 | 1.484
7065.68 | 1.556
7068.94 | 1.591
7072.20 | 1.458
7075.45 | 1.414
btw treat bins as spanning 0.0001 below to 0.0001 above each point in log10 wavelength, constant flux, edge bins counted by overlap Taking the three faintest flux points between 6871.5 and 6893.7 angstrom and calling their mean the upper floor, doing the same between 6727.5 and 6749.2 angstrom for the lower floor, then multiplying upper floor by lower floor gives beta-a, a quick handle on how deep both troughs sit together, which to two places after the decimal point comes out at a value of 2.19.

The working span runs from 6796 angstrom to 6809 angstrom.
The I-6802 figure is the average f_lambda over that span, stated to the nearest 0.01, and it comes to 1.67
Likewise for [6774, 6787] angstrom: 1.66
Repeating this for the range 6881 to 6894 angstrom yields 1.44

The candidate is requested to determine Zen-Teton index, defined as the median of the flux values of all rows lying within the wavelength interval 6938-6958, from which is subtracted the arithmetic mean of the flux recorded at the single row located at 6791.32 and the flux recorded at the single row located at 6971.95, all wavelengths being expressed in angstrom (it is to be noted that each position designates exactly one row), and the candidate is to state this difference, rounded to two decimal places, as -0.08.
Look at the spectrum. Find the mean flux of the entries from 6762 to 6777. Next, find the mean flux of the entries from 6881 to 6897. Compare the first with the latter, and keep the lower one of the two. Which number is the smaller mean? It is 1.47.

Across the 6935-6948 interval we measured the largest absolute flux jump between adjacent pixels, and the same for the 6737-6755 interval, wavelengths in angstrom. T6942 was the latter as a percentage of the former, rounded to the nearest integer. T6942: 104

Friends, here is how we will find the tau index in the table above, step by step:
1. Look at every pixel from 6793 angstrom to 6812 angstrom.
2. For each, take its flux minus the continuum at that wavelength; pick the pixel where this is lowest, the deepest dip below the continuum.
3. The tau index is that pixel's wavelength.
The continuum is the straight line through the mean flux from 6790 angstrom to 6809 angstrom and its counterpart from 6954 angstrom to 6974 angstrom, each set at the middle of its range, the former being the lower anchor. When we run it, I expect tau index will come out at 6810.11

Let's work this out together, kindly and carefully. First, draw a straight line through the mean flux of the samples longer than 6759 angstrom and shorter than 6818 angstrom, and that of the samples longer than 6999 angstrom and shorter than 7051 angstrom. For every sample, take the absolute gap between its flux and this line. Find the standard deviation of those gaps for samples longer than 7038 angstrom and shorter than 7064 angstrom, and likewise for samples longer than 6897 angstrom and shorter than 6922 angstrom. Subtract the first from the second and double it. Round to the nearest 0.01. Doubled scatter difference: 0.05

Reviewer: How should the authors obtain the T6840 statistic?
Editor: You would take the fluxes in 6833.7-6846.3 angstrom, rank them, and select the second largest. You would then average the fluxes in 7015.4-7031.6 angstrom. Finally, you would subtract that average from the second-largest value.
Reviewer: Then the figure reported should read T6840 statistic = 0.01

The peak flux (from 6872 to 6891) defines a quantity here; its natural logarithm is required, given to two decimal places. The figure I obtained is 0.51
